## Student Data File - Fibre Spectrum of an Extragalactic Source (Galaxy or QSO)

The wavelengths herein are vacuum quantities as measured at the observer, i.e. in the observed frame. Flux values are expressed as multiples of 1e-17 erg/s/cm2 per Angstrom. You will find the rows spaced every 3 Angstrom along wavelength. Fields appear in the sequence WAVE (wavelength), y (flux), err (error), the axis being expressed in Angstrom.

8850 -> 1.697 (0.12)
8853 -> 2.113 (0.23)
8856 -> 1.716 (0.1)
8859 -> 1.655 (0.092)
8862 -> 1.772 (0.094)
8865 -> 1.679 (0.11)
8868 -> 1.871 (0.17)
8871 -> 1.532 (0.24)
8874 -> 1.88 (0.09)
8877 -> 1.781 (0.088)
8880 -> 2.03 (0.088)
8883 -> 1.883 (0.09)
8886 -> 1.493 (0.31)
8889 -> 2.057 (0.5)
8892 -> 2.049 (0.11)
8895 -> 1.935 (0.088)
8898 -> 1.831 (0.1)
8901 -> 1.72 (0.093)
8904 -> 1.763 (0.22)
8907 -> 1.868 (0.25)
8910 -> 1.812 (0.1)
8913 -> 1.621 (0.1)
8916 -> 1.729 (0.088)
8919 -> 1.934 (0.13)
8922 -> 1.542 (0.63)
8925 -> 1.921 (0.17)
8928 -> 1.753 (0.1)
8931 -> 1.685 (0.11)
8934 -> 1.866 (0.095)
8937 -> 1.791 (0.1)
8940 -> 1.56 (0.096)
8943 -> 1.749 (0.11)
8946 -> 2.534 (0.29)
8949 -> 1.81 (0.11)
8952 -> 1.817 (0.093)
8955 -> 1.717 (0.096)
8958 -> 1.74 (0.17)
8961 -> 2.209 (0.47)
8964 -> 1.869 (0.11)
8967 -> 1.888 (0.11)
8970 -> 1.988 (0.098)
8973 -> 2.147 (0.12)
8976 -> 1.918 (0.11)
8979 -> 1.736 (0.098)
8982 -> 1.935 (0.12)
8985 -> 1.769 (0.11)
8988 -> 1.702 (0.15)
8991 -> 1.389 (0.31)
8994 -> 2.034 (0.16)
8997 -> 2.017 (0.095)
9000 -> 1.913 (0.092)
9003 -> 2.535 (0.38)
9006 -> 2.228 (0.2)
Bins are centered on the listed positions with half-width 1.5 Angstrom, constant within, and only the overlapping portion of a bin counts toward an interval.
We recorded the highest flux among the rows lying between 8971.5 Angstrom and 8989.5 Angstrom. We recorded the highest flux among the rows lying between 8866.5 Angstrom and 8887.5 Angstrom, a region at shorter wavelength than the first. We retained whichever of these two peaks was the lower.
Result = 2.03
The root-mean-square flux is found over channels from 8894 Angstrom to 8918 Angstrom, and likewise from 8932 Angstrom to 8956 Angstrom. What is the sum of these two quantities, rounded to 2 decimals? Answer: 3.66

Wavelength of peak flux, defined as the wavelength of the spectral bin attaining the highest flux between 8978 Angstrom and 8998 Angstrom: 8994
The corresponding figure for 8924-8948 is 8946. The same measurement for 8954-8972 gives 8961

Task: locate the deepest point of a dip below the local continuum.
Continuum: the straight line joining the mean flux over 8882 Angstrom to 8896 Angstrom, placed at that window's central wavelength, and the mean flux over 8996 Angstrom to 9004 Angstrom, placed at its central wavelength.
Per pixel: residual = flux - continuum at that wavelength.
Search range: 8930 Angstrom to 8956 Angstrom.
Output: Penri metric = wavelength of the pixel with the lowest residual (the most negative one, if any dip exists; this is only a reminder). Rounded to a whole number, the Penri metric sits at 8940 Angstrom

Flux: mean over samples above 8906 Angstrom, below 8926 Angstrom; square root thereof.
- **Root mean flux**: 1.33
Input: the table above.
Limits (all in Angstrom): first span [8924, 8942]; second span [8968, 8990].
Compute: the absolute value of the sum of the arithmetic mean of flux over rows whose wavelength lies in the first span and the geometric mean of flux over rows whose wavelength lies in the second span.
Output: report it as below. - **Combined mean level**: 3.64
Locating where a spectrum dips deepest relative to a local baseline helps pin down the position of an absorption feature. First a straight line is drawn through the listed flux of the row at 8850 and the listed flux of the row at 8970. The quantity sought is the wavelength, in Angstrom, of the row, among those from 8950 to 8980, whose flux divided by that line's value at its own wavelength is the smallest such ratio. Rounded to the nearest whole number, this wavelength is 8979 Angstrom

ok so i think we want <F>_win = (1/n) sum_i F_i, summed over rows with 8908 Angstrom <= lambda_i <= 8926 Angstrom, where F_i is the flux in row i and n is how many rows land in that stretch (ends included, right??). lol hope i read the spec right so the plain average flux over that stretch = 1.76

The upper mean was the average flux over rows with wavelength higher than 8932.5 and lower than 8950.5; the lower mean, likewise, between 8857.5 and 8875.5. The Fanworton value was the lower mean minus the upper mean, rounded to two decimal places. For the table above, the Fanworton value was -0.15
